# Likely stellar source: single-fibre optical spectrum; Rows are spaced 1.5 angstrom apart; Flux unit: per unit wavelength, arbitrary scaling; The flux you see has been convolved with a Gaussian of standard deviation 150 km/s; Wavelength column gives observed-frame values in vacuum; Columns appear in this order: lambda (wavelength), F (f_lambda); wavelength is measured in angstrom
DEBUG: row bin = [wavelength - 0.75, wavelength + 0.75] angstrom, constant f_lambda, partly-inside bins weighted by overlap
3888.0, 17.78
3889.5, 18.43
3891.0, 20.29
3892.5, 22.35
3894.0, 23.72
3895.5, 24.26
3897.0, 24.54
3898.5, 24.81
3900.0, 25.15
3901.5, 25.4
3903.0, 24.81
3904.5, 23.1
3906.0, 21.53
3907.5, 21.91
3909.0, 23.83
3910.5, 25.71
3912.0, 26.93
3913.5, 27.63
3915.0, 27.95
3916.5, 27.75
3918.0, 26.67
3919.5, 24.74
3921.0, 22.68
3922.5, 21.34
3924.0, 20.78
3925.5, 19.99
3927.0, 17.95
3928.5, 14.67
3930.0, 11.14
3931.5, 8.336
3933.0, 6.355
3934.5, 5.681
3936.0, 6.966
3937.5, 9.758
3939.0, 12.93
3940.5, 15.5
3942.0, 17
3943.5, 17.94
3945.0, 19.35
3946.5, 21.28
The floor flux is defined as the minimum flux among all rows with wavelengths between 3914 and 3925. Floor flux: 20.78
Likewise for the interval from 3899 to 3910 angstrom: 21.53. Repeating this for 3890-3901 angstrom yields 20.29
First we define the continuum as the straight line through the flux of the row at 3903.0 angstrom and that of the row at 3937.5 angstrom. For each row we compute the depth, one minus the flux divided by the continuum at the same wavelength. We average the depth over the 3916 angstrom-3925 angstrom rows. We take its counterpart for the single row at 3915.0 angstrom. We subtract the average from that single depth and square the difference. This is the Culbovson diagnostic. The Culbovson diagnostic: 0.002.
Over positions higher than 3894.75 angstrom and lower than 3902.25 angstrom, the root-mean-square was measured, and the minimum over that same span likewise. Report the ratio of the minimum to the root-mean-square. 0.977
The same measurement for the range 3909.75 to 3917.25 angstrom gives 0.945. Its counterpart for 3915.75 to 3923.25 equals 0.862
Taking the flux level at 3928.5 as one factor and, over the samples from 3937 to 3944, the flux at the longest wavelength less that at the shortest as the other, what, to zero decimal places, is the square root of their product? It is 11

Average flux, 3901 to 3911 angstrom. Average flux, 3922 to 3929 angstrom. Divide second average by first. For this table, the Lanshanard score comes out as 0.80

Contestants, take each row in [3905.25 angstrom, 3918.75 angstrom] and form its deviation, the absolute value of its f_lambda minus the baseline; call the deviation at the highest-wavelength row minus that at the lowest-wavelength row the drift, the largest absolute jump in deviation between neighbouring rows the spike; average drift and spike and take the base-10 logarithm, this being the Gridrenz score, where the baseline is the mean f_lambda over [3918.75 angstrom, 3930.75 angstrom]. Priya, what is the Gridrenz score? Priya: 0.55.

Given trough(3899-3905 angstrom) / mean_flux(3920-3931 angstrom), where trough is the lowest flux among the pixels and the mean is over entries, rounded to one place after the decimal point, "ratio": 1.3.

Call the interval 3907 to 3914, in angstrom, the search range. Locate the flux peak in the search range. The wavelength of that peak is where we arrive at 3913.5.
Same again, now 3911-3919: 3915.0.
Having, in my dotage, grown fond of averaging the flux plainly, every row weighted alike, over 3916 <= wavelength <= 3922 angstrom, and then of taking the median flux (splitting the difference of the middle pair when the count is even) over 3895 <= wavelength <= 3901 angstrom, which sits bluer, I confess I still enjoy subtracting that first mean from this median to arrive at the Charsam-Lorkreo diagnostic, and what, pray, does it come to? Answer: -1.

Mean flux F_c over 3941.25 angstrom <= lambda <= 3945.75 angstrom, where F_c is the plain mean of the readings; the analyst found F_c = 18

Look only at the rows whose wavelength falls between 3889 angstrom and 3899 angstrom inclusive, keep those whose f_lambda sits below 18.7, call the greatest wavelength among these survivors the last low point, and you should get 3889.5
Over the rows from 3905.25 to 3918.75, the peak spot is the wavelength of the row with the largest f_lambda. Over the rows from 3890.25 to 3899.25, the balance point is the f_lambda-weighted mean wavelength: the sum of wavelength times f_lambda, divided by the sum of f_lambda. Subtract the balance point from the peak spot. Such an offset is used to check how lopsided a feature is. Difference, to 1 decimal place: 20.1 angstrom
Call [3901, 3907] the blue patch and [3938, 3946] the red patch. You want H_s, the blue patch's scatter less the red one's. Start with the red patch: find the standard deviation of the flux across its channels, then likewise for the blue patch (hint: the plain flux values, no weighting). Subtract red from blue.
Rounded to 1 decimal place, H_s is -0.7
